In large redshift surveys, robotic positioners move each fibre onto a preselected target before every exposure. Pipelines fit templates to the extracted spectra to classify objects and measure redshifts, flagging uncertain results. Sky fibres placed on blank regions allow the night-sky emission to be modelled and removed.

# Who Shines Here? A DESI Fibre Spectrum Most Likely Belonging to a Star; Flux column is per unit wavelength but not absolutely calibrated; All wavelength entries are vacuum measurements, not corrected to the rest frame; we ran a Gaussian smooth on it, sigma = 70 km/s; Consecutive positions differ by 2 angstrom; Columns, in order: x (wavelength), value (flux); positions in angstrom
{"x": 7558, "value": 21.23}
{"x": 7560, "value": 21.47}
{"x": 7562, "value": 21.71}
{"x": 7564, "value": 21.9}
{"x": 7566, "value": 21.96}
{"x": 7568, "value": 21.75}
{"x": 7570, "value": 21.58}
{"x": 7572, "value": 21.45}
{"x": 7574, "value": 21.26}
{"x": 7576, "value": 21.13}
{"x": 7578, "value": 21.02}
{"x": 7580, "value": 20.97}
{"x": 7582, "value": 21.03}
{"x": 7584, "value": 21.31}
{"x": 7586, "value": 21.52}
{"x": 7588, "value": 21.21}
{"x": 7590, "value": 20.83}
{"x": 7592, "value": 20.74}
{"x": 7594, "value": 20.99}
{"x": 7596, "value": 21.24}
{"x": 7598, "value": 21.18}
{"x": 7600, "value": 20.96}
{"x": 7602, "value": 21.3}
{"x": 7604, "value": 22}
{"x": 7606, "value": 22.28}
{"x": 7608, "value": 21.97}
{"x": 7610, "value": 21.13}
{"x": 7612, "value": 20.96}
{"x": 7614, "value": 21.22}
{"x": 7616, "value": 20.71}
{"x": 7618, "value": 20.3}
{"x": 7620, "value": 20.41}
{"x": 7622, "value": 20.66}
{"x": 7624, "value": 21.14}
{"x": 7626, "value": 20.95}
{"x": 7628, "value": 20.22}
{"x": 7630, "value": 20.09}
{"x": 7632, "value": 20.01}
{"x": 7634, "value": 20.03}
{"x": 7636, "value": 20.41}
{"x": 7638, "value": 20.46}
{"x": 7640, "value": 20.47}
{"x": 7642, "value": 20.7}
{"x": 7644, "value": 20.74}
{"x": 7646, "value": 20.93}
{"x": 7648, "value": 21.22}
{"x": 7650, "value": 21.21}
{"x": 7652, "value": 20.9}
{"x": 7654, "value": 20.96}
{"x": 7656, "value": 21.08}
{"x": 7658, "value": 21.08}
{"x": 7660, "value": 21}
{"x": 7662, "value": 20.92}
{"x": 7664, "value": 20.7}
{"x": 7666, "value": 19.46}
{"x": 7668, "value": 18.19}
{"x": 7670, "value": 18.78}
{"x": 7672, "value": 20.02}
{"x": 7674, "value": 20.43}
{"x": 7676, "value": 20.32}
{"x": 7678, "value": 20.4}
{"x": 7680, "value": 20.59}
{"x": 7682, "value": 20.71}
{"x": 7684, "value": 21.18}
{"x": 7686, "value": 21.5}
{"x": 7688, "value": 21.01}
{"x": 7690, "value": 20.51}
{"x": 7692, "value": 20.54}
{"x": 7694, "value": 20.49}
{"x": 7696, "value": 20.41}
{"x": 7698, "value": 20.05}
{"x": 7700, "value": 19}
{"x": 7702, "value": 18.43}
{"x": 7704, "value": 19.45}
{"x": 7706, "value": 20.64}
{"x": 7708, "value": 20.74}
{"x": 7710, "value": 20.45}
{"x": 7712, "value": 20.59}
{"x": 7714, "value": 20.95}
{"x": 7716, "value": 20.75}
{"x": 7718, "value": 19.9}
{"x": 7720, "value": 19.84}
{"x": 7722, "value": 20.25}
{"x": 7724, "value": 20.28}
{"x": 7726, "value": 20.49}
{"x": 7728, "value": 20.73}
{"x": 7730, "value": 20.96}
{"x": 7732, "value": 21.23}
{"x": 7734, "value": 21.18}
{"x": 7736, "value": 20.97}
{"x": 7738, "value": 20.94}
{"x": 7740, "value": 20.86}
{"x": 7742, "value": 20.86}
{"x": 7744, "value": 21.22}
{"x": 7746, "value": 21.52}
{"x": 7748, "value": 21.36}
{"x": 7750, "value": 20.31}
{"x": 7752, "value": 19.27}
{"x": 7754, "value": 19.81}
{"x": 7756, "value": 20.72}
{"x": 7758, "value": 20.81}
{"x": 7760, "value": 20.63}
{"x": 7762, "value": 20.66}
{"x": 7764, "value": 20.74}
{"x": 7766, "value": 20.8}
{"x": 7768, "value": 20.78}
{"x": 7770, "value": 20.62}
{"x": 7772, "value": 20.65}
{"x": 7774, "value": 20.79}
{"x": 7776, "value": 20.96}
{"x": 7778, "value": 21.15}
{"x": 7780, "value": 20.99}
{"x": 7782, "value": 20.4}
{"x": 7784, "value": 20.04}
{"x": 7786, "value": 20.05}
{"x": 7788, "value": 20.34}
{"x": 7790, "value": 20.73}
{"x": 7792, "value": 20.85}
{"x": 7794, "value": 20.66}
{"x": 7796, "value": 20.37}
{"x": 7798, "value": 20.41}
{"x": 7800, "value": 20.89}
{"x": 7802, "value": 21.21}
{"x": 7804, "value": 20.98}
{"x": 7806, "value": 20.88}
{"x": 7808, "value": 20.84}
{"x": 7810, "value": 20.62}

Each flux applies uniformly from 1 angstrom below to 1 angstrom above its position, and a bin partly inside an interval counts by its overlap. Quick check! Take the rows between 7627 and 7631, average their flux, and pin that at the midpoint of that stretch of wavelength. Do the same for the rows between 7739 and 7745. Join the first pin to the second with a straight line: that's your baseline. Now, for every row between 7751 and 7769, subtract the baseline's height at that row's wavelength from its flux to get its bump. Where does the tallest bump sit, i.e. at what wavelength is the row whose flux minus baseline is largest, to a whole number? 7758 angstrom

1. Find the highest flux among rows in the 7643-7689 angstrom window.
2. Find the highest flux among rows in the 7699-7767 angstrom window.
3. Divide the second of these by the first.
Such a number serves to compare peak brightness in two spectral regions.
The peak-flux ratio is 1.00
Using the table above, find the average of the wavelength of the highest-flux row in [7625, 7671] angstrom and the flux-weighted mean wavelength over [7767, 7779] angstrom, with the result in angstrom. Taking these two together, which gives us 7710.5 angstrom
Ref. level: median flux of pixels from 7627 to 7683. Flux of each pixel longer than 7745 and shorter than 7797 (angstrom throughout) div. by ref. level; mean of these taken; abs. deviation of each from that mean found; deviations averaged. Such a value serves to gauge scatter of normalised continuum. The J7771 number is 0.016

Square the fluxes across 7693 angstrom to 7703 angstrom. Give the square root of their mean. 19.7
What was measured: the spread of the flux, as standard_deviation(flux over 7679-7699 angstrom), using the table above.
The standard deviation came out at 0.4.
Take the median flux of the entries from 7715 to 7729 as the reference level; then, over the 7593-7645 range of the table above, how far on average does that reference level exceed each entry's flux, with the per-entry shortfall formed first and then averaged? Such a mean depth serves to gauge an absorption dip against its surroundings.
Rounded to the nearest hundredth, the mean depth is -0.59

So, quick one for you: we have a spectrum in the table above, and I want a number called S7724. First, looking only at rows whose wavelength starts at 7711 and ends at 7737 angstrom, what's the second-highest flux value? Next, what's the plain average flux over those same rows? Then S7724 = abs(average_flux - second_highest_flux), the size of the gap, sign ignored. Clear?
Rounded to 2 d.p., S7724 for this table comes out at 0.56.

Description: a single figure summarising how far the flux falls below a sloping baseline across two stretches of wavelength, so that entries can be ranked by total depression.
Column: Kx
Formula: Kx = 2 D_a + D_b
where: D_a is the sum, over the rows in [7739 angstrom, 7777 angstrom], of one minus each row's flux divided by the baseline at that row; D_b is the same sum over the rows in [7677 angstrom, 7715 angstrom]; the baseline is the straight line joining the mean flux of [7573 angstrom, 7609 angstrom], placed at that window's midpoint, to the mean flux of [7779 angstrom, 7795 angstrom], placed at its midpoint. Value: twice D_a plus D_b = 0.27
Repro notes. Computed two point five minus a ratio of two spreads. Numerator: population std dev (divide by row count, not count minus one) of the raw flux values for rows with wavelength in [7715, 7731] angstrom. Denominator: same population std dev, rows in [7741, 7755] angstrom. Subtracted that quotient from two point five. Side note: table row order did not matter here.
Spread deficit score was 2.02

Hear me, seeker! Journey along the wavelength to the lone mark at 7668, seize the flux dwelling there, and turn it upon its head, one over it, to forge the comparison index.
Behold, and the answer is 0.0550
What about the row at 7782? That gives 0.0490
